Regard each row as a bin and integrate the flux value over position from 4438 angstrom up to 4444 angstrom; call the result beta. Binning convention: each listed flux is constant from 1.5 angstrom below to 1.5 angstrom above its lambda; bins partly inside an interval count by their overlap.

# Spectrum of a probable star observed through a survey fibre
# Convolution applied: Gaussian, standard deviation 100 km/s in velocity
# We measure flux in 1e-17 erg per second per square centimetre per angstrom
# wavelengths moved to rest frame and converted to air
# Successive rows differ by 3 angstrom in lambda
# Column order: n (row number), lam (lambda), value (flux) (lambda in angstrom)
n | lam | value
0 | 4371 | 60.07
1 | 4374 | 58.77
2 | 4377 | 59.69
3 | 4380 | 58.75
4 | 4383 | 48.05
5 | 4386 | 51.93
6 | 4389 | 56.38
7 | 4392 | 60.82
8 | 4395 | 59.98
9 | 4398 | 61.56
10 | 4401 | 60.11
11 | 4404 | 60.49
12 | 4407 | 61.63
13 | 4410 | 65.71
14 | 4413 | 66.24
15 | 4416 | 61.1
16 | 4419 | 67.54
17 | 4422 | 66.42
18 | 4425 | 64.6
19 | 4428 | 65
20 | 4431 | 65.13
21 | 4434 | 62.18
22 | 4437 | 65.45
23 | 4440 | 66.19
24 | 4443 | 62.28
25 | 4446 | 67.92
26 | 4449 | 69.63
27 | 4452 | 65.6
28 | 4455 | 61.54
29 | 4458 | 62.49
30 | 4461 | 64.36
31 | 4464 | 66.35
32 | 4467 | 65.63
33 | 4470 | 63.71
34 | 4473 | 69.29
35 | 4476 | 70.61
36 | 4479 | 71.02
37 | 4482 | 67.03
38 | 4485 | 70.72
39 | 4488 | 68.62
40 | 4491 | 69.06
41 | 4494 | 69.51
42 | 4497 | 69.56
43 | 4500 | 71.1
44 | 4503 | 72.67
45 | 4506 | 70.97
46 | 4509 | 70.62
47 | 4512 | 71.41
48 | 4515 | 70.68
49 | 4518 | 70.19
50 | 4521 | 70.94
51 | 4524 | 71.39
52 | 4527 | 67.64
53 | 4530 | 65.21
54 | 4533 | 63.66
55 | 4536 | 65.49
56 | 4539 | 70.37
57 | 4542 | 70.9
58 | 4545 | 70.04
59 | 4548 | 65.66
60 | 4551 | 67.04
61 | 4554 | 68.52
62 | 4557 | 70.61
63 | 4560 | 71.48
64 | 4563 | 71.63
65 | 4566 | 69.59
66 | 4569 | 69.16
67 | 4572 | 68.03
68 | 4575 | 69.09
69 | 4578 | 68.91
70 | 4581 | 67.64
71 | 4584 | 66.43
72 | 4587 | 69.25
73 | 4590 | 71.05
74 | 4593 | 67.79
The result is 387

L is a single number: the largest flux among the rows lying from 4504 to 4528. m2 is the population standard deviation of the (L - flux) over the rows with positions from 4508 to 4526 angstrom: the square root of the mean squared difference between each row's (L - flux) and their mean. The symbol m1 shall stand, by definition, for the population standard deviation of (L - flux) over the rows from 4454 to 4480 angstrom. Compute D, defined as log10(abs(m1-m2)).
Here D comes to 0.46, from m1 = 3.29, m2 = 0.43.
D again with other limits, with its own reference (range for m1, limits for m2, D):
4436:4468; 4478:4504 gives -0.11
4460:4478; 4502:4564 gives -2.03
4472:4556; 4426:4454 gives -1.34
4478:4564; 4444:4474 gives -0.45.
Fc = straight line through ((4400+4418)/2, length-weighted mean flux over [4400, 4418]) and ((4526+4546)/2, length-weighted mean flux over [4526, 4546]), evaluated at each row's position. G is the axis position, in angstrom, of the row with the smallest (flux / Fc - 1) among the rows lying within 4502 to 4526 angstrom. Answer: 4518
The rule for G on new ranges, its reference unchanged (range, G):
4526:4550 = 4533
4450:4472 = 4455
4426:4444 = 4443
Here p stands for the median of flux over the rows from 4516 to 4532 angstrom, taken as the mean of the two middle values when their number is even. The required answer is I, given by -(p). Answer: -70.2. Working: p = 70.2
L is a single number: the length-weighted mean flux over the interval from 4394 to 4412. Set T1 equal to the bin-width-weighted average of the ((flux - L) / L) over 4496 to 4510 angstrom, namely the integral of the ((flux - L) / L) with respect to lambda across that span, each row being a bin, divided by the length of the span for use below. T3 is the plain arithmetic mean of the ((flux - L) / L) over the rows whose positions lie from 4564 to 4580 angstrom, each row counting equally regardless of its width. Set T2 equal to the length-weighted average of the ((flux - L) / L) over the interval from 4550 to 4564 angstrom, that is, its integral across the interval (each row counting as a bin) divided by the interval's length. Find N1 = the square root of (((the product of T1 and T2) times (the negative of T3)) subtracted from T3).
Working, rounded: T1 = 0.151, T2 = 0.132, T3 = 0.117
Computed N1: 0.345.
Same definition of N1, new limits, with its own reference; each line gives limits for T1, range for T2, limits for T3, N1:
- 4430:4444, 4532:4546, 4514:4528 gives 0.370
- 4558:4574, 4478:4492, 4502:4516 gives 0.396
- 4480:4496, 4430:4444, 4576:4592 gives 0.335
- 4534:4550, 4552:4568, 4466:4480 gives 0.322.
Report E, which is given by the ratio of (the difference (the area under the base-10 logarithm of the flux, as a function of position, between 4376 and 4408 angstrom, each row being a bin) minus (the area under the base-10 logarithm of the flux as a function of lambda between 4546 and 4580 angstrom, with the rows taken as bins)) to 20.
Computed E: -0.3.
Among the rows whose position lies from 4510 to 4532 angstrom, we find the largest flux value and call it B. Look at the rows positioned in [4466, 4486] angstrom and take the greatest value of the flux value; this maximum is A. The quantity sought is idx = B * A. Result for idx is 5072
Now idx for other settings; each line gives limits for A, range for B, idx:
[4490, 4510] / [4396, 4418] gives 4814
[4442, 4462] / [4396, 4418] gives 4612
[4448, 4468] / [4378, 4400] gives 4286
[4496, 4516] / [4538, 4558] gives 5152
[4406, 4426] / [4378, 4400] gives 4158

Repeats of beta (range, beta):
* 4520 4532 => 822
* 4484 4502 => 1257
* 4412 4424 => 783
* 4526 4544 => 1211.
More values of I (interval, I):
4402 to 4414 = -63.7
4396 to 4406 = -60.5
